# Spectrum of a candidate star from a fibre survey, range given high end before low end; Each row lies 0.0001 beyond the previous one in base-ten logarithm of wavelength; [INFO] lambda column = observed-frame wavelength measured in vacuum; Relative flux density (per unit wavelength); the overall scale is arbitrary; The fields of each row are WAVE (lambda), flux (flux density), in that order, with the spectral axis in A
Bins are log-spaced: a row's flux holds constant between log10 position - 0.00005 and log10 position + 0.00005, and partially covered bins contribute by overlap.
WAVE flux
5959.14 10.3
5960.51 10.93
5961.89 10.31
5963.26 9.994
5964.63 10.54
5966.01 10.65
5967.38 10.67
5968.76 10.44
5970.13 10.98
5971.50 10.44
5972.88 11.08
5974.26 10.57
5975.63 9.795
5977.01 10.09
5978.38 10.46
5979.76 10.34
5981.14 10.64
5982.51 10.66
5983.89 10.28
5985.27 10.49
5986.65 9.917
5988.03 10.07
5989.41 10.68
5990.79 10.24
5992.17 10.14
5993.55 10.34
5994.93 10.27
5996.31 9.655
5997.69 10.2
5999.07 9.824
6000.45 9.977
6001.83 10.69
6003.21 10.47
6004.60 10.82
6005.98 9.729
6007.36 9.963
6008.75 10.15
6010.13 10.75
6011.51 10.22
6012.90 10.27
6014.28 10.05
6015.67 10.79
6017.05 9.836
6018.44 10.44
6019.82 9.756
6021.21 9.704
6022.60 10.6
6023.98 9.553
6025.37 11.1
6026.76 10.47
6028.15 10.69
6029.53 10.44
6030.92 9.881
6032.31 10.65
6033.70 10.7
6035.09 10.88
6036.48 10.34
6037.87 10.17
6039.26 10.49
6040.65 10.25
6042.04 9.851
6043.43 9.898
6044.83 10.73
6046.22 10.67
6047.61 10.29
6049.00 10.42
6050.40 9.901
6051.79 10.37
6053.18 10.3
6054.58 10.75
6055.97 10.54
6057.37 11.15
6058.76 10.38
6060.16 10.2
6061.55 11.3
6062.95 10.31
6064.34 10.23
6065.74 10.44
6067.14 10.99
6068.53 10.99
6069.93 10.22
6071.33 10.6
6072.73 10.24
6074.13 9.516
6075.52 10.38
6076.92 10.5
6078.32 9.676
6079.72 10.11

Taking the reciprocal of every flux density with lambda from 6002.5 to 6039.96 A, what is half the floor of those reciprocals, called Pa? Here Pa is 0.0450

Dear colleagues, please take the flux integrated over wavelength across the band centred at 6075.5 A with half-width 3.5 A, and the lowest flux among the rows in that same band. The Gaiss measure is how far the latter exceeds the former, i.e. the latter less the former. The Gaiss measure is -61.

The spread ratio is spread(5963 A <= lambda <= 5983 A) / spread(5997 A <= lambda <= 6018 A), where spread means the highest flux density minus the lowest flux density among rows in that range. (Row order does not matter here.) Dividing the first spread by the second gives 1.2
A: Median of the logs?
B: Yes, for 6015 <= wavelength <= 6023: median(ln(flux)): 2.32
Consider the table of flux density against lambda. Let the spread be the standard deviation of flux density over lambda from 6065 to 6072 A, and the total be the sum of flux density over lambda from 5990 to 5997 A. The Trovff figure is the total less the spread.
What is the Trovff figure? 50.3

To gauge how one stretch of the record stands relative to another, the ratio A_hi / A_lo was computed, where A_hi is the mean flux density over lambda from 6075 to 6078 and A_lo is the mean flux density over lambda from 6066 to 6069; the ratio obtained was 0.95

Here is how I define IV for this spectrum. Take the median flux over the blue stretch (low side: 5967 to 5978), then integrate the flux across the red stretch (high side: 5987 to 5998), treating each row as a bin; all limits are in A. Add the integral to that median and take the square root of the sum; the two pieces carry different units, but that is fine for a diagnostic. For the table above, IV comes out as 11.1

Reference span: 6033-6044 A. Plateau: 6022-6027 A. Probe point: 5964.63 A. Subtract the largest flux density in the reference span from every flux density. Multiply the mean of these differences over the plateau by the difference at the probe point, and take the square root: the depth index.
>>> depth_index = 0.39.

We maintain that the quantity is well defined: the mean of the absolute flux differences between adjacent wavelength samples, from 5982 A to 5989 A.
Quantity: 0.329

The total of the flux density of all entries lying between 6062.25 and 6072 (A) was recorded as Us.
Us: 73.8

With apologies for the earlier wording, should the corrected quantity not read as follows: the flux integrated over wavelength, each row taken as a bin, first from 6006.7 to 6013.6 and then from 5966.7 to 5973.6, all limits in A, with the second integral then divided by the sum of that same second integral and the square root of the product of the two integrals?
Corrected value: 0.505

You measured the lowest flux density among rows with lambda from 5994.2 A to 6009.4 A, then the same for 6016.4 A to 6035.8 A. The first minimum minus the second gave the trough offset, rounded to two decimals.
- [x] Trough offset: 0.10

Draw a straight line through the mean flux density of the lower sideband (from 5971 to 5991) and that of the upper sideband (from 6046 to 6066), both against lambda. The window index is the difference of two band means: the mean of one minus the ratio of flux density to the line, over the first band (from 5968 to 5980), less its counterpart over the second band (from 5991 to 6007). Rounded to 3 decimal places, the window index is -0.030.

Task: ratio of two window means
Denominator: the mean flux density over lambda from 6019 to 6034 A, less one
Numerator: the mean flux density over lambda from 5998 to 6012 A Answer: 1.10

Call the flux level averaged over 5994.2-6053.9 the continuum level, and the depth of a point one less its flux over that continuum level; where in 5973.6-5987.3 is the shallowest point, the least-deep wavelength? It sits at 5982.51 A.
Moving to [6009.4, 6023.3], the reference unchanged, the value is 6015.67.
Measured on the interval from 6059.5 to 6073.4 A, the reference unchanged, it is 6061.55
